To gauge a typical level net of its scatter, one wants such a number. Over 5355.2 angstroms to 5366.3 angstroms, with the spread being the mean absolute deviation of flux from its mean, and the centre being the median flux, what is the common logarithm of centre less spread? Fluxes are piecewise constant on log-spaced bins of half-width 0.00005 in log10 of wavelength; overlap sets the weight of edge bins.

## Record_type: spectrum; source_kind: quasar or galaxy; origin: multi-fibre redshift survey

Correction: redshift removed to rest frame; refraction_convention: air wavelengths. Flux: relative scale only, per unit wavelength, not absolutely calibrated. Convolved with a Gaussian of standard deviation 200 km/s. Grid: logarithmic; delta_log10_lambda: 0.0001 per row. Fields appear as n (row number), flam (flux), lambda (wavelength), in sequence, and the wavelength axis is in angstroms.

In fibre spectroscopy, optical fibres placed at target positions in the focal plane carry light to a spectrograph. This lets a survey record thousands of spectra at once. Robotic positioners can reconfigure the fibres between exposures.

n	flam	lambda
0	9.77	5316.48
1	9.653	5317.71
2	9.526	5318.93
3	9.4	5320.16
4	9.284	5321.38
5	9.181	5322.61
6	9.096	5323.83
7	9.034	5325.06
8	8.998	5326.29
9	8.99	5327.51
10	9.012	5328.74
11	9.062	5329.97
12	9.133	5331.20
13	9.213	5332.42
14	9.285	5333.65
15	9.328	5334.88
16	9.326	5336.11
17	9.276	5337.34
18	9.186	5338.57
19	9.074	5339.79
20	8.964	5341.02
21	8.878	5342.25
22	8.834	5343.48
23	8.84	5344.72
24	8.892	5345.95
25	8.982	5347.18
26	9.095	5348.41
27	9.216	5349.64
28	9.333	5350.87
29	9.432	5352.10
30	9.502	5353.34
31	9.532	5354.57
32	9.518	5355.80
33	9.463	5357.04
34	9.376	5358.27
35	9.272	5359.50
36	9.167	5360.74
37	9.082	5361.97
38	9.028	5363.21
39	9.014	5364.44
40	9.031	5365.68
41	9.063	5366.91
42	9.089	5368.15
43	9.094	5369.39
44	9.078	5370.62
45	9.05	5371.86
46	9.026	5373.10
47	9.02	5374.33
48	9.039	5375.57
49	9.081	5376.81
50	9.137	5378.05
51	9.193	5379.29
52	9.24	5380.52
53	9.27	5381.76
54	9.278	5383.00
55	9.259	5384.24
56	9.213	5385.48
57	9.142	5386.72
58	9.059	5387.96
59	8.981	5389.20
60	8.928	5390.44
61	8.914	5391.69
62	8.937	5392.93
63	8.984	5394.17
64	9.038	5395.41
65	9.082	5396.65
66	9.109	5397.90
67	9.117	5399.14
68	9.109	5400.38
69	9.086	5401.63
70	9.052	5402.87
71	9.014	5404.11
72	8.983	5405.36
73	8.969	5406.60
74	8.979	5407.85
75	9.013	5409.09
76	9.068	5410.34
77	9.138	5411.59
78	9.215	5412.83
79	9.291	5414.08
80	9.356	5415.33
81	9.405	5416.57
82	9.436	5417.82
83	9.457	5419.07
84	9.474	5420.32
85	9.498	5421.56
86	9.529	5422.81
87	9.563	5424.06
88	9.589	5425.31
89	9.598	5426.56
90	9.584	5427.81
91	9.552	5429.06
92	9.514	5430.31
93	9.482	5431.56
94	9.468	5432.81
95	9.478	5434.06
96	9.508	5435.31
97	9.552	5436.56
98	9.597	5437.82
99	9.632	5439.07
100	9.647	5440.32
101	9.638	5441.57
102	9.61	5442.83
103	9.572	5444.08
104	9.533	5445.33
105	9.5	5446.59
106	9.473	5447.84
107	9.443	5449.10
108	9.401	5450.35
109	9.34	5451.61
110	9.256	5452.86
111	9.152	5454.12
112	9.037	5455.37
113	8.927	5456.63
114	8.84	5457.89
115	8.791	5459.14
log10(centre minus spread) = 0.954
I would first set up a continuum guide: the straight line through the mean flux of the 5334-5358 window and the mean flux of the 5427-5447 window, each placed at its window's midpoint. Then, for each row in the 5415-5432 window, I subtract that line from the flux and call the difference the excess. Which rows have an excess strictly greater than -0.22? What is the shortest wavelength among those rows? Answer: 5415.33 angstroms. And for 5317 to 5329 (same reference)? 5317.71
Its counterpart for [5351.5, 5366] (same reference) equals 5352.10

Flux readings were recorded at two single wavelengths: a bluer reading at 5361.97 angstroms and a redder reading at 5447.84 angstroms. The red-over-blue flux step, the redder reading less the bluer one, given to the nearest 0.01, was 0.39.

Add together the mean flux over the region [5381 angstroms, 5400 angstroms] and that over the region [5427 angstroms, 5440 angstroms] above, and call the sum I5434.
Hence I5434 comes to 18.6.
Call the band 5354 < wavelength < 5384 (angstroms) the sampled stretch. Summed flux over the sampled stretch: 220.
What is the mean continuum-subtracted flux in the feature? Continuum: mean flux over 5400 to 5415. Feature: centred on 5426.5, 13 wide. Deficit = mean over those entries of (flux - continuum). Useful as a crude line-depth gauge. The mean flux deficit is 0.46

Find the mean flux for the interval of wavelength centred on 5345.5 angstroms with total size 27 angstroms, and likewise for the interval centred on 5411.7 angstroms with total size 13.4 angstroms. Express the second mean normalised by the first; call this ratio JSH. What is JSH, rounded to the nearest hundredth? 1.00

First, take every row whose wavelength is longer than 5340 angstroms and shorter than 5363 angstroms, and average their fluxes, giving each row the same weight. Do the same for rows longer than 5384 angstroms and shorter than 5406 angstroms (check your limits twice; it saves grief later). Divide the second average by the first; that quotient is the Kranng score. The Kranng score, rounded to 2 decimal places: 0.99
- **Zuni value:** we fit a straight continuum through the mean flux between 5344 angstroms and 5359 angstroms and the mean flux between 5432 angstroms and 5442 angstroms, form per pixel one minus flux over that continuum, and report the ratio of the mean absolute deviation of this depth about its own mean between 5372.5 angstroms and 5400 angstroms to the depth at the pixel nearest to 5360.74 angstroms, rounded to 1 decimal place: 0.8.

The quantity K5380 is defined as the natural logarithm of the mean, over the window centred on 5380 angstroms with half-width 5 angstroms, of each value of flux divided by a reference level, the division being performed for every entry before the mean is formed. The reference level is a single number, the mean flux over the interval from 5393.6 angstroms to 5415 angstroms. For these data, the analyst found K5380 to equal 0.012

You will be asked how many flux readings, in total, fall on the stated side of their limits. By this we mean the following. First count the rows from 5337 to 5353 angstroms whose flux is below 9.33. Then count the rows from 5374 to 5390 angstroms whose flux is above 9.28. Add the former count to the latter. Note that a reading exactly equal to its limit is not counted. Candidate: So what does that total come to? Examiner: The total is 11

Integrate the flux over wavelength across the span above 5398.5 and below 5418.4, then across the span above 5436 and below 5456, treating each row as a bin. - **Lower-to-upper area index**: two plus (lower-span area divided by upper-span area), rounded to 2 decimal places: 2.96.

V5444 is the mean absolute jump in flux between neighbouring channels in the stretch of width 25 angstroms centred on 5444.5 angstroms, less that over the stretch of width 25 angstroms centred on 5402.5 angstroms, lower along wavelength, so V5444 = 0.011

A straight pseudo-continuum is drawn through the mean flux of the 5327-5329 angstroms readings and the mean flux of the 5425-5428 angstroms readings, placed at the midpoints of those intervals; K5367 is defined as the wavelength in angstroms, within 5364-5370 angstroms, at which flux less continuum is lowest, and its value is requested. 5364.44 angstroms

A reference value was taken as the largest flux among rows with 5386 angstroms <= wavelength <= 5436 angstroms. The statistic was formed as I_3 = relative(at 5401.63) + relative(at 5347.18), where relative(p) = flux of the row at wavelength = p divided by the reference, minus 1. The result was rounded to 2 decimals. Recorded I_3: -0.12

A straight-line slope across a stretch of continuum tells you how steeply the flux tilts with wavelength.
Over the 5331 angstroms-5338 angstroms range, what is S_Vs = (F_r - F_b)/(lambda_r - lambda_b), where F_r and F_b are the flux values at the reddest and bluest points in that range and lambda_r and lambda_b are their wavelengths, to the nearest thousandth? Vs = 0.023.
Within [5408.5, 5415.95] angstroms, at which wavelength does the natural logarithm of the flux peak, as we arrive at 5415.33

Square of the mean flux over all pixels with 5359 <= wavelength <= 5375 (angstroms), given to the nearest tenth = 82.4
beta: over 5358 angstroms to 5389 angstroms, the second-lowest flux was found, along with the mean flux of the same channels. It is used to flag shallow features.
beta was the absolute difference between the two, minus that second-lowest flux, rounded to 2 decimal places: -8.91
